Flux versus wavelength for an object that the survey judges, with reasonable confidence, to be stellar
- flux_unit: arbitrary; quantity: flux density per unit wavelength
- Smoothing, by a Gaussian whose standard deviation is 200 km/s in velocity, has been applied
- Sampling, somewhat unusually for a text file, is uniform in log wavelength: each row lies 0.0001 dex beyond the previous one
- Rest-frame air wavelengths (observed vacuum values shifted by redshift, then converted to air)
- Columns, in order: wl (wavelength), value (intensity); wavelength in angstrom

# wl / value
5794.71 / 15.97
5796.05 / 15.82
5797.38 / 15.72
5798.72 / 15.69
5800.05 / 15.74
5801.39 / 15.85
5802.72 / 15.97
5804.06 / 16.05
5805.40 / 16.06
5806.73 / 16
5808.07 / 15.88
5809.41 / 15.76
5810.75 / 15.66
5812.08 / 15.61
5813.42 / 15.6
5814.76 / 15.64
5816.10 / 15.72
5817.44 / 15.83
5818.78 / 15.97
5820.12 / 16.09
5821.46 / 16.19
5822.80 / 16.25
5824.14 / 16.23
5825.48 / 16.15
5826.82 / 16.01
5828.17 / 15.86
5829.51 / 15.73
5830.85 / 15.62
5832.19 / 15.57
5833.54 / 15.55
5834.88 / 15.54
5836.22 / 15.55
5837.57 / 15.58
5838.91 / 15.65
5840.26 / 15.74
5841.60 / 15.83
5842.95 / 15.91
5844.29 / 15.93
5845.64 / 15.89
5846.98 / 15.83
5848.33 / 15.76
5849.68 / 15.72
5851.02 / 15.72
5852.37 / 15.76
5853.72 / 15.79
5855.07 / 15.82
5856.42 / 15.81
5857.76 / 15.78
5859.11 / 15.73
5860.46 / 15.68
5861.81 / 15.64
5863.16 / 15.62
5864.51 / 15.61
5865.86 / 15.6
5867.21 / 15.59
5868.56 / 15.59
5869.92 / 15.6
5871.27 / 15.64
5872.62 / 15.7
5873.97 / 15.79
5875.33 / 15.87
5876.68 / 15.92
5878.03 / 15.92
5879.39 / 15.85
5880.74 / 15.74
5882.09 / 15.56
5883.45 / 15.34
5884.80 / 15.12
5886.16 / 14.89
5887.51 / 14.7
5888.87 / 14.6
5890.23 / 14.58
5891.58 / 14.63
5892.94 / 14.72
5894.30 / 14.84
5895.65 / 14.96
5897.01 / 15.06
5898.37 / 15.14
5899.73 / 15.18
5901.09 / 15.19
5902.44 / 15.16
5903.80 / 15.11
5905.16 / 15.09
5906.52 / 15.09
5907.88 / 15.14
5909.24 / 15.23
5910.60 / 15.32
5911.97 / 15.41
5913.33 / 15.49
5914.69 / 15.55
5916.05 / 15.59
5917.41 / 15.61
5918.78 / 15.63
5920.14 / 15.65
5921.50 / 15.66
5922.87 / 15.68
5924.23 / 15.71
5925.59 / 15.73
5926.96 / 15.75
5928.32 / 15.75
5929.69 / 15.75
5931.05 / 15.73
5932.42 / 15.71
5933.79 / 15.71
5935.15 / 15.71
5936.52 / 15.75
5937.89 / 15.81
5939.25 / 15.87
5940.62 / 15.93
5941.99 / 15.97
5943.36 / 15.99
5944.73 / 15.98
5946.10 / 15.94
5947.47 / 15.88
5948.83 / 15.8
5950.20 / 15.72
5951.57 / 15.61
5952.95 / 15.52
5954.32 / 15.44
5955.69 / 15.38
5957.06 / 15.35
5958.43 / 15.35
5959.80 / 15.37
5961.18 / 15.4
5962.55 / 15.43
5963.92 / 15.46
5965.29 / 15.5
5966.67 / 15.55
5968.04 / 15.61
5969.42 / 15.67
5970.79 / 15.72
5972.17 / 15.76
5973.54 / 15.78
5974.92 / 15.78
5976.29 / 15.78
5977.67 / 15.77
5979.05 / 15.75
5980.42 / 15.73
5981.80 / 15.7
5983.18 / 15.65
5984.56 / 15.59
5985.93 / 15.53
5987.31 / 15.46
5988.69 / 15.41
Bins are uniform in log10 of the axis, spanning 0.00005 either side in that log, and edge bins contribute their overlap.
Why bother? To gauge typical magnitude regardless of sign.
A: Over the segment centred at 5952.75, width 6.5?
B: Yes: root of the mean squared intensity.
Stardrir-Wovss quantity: 15.5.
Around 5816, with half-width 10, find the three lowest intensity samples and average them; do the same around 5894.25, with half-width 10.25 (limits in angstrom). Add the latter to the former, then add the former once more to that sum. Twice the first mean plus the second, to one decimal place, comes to 45.8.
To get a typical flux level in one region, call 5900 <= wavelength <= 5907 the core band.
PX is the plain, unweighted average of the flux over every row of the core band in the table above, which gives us 15.1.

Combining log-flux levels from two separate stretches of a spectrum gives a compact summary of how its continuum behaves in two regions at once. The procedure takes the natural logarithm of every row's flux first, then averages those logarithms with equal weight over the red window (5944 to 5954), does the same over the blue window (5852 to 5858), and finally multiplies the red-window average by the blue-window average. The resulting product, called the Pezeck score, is 7.61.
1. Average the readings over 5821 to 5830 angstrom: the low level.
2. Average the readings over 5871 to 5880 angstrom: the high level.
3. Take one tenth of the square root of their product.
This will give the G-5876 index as 1.59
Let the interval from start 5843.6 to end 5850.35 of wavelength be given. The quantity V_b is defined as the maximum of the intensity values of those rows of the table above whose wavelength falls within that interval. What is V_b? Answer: 15.93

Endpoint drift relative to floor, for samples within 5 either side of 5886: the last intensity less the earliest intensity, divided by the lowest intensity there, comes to -0.067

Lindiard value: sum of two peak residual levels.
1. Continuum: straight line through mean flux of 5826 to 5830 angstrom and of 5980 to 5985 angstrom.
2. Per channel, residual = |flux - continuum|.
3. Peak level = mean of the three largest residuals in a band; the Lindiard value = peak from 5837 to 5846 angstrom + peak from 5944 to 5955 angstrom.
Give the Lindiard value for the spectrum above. 0.45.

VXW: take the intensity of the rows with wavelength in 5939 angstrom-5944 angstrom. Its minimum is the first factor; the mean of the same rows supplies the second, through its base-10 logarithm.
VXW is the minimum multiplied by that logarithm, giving 19.1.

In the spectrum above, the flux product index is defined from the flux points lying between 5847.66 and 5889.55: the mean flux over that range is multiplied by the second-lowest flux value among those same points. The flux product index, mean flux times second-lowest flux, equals 229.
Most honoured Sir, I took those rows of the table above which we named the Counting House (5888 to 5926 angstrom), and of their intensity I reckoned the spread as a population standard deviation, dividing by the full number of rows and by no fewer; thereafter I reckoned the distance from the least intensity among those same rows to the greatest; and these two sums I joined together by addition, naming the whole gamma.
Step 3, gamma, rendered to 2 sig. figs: 1.5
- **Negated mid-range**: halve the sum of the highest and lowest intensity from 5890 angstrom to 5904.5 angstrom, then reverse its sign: -14.9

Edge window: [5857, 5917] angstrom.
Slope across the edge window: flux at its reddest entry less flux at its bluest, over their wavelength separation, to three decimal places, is -0.003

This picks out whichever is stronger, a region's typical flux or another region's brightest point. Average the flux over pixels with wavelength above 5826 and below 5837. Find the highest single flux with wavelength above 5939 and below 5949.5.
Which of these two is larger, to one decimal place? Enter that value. 16.0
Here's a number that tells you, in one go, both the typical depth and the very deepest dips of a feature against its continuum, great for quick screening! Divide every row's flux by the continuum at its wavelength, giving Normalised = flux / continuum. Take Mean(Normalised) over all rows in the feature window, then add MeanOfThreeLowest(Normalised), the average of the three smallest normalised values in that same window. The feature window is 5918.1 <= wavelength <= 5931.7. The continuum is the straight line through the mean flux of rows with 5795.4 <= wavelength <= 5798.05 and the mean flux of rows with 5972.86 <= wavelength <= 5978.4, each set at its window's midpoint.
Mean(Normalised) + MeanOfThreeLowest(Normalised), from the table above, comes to 1.99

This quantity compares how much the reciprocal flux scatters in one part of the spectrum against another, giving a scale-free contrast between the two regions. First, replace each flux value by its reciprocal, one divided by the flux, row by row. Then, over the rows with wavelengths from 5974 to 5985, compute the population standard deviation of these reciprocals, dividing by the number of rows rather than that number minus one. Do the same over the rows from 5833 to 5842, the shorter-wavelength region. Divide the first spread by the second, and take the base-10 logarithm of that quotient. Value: -0.2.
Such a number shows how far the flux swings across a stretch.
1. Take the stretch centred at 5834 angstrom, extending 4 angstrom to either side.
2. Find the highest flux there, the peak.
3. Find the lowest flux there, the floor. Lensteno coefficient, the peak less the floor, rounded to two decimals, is 0.08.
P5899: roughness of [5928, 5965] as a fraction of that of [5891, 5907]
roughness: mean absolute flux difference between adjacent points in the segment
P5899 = 0.69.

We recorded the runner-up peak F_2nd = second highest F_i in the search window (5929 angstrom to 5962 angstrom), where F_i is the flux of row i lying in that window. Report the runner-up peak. 15.98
